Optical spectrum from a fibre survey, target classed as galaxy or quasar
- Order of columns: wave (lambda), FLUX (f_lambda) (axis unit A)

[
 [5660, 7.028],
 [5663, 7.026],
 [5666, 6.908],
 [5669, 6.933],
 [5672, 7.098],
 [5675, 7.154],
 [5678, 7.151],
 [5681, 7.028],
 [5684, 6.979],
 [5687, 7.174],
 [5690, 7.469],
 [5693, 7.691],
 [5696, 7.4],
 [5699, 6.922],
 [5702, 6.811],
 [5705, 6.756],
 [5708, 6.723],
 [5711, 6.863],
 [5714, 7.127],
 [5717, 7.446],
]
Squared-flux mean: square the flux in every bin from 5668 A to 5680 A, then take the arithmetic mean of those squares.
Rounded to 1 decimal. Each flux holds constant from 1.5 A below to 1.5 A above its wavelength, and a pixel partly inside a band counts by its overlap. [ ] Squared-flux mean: 50.2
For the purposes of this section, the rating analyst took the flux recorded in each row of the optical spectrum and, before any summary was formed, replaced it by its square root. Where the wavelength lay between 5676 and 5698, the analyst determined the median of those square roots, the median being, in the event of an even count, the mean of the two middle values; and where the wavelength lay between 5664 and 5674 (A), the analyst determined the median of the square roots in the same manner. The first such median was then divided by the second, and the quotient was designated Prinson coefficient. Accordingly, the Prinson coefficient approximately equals 1.02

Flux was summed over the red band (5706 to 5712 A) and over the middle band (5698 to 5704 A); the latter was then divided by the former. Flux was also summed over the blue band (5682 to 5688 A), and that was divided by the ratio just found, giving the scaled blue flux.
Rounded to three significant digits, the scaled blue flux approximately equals 14.0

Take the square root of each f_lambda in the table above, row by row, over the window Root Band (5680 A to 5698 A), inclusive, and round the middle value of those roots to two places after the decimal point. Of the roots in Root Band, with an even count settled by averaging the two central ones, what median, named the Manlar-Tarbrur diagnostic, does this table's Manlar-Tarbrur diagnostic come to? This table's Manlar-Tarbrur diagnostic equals 2.70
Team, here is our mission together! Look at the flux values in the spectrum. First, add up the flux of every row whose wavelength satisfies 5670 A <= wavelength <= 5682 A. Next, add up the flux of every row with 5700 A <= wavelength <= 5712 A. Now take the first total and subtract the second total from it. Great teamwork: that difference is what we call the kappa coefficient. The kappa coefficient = 1.3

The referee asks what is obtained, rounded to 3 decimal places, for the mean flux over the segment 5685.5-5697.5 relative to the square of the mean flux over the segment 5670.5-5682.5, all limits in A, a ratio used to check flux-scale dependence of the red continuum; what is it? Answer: 0.147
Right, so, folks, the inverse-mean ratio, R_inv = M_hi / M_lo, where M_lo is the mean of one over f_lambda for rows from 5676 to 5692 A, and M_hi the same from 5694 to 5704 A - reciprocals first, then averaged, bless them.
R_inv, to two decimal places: 1.02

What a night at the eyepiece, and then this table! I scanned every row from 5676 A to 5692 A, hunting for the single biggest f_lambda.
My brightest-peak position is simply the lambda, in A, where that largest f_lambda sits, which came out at 5690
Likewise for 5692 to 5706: 5693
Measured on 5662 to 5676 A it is 5675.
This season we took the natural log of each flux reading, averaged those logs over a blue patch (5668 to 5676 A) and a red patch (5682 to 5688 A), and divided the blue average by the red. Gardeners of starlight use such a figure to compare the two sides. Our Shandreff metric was 1.00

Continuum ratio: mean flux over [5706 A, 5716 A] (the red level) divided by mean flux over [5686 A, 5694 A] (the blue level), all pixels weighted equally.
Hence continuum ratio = 0.93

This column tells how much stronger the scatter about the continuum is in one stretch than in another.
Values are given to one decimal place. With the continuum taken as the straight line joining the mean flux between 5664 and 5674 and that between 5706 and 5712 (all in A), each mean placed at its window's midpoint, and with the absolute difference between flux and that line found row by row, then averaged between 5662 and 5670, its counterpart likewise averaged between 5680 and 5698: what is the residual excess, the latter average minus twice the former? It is 0.3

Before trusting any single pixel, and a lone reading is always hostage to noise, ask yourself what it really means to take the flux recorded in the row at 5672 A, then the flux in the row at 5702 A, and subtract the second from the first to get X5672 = 0.29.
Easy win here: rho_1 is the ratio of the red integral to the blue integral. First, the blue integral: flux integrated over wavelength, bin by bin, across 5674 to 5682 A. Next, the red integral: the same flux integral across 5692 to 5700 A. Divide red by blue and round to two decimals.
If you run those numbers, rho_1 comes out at 1.03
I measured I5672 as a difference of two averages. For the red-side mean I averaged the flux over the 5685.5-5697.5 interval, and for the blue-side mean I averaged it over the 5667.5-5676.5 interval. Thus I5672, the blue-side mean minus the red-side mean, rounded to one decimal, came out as -0.4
